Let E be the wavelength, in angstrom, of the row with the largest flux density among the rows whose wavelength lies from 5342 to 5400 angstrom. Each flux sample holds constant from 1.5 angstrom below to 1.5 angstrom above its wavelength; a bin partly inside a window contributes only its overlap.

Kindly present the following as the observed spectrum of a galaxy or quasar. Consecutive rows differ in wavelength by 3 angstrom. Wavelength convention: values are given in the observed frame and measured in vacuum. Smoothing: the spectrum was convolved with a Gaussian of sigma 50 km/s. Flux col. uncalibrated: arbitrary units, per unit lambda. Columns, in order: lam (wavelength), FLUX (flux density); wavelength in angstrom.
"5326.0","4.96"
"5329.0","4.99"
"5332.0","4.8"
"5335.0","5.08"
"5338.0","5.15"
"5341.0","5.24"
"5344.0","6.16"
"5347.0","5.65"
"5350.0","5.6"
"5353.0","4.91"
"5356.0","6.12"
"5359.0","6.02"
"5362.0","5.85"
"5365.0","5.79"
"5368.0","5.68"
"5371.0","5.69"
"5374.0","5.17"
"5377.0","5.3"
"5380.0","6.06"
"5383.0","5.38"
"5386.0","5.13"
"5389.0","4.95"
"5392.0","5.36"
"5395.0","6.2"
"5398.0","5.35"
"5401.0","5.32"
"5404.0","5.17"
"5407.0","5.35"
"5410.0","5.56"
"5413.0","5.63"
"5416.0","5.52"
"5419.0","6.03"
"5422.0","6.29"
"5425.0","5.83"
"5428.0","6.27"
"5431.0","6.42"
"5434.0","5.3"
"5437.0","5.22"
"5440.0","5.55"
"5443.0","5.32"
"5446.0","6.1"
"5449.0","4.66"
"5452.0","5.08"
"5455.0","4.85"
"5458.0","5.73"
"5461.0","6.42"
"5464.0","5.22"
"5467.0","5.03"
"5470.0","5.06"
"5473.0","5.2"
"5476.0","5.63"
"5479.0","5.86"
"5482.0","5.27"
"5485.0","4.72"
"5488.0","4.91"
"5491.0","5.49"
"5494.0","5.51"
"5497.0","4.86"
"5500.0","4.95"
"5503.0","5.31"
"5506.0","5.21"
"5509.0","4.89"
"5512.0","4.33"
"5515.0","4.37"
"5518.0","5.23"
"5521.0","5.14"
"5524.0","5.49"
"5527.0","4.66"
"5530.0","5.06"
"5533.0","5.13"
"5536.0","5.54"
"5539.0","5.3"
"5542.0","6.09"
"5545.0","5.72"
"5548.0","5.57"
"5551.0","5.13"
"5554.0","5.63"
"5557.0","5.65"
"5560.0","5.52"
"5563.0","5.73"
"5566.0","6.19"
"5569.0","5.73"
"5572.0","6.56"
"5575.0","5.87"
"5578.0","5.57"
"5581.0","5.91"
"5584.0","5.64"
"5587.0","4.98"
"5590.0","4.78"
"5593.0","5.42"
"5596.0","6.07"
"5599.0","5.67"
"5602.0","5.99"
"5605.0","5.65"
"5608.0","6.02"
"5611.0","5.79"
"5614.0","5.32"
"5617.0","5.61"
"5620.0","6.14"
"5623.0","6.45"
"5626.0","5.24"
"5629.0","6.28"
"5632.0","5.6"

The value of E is 5395.0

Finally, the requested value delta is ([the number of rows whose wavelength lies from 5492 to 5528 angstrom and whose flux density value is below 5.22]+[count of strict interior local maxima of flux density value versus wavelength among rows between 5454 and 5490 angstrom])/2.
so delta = 5.0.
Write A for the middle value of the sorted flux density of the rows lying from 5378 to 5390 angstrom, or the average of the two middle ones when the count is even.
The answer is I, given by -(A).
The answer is -5.3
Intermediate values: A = 5.3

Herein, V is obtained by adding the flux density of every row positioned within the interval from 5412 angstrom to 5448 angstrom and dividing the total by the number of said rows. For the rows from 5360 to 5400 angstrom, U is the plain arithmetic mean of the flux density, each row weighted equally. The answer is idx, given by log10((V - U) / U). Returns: -1.3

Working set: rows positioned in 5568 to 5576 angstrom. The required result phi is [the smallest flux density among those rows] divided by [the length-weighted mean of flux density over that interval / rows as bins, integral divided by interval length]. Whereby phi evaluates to 0.942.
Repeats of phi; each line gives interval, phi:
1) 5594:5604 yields 0.966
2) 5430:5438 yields 0.928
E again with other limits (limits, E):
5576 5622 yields 5620.0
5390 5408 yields 5395.0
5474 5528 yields 5479.0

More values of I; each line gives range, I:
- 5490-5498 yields -5.5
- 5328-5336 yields -5.0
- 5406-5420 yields -5.6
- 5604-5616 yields -5.7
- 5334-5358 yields -5.4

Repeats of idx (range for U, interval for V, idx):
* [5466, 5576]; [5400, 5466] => -1.3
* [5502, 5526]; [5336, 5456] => -1.0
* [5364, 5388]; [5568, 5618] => -1.5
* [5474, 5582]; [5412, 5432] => -0.9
